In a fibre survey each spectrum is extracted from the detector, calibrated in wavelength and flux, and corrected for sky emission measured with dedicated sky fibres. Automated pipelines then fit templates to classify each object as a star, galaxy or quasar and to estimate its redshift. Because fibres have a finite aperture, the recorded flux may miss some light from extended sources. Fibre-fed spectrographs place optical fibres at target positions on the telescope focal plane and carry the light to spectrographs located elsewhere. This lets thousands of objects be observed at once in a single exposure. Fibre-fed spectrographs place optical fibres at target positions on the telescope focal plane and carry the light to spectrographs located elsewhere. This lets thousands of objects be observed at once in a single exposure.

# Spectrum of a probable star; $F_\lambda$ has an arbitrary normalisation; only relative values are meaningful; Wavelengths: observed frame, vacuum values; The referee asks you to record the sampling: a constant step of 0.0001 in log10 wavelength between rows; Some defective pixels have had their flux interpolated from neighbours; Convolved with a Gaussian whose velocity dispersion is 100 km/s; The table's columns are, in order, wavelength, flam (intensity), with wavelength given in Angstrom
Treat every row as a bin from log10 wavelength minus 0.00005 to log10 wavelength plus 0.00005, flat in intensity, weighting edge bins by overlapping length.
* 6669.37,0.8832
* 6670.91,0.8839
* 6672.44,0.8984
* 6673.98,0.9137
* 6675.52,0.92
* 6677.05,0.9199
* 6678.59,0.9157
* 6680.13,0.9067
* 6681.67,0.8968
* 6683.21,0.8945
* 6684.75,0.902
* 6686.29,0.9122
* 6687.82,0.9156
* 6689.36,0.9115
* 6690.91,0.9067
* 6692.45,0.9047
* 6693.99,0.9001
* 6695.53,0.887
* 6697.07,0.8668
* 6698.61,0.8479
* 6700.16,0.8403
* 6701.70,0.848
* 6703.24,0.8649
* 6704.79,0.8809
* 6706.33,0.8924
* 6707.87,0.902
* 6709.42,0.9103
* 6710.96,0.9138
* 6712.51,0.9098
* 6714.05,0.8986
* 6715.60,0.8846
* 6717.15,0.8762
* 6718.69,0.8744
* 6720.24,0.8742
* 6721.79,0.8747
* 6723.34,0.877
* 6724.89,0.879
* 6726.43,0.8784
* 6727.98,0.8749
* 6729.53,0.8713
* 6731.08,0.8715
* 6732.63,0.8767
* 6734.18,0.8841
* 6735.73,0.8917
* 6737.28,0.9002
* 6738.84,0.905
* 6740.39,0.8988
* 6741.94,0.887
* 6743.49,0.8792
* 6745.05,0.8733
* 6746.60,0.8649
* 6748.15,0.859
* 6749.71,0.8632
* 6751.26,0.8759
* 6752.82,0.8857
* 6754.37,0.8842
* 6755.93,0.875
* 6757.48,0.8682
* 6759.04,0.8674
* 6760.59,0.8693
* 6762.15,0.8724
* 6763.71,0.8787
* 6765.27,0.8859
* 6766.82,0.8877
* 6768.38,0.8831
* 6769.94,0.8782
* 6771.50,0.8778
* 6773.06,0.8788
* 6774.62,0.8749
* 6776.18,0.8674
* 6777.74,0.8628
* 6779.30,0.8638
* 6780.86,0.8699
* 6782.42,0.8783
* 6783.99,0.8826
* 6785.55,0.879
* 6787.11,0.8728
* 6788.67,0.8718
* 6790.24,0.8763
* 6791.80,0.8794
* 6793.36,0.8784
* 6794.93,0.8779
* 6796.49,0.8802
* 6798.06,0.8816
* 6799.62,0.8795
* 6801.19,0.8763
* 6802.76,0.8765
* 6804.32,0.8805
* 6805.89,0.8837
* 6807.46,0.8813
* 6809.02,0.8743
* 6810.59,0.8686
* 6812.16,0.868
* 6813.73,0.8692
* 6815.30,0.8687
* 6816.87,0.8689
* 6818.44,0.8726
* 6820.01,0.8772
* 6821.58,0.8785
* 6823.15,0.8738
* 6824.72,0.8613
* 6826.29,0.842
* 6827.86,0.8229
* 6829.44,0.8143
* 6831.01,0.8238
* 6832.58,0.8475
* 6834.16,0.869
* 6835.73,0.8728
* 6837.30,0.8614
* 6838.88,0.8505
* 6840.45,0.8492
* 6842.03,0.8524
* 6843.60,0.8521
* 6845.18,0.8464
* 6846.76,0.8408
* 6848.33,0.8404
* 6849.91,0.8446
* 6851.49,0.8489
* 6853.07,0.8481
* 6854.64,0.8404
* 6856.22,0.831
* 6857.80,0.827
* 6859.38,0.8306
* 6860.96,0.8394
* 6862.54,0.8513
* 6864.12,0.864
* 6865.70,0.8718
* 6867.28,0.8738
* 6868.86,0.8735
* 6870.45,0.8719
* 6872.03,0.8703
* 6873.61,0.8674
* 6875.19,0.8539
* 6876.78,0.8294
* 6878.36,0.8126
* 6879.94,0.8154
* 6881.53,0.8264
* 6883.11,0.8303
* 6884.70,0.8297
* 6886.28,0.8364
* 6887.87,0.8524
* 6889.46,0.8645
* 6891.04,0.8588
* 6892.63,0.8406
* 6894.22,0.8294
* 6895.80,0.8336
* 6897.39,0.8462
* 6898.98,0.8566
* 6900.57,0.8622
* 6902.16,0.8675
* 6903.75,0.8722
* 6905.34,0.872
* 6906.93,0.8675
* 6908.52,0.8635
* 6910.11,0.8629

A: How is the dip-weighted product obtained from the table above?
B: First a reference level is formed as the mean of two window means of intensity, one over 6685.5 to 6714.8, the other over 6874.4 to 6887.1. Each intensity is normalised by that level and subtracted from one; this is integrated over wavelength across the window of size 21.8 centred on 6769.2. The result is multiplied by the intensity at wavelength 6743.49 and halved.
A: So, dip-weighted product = -0.17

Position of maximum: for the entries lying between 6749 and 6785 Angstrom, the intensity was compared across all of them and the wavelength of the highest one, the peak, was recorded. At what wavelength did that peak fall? 6766.82 Angstrom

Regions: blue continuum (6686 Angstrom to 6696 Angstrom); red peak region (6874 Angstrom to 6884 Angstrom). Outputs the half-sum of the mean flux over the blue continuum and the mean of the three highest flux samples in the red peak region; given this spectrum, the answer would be 0.872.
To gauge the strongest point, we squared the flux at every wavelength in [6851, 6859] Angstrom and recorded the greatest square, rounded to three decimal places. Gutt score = 0.721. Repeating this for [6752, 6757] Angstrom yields 0.784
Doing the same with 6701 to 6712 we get 0.835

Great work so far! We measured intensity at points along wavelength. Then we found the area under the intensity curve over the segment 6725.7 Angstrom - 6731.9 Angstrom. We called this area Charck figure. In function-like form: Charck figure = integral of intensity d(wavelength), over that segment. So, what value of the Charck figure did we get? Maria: 5.42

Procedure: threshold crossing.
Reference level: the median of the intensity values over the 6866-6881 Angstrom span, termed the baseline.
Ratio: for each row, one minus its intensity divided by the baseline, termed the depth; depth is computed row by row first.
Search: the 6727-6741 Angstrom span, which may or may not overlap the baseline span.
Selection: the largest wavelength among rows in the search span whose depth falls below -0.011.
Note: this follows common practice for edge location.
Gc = 6740.39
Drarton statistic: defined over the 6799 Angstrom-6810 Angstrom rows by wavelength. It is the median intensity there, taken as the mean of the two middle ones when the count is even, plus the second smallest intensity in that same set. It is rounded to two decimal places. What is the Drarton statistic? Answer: 1.76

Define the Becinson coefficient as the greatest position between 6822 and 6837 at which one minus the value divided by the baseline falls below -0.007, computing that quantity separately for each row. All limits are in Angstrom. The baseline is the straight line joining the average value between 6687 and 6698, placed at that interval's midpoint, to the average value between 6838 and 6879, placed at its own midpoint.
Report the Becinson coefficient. 6835.73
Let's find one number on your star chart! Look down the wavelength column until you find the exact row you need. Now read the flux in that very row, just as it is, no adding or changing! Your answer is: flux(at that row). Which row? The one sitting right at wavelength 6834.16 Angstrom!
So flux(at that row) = 0.869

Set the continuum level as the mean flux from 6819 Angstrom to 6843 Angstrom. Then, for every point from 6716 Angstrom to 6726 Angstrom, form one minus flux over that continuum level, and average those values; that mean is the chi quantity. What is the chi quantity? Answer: -0.0267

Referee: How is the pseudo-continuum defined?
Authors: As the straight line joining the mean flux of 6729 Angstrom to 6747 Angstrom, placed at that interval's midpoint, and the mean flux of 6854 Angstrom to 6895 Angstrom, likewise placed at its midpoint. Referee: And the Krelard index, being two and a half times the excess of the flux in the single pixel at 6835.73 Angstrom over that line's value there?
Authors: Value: 0.041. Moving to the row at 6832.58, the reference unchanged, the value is -0.025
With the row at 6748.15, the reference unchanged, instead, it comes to -0.055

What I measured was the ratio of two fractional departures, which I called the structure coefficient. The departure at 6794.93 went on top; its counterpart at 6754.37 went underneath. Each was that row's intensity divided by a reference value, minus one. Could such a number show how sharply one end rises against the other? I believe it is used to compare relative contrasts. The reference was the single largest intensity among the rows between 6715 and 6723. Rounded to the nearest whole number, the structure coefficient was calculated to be 17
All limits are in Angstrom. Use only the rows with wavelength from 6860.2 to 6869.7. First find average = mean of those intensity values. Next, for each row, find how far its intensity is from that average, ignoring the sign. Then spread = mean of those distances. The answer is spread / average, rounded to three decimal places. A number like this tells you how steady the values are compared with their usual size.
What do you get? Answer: 0.013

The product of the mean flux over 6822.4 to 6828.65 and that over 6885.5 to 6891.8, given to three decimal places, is 0.725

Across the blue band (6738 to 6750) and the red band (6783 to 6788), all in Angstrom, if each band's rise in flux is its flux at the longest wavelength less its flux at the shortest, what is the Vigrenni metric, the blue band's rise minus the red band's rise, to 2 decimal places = -0.03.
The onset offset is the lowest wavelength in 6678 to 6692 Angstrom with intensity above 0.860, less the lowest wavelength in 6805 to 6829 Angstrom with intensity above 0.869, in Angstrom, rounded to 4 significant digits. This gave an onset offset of -127.3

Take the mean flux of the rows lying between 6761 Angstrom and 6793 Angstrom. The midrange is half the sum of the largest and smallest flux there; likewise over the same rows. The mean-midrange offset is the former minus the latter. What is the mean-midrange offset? 0.001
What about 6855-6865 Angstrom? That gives -0.005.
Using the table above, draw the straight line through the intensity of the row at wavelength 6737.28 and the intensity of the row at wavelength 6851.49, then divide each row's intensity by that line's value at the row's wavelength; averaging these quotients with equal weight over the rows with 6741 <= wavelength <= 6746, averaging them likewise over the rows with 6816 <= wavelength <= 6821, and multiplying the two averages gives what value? 0.991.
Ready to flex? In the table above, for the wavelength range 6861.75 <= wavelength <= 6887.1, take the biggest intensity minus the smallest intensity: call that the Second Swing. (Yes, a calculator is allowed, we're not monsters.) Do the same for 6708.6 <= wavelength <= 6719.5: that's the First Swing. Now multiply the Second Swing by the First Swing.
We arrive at 0.0024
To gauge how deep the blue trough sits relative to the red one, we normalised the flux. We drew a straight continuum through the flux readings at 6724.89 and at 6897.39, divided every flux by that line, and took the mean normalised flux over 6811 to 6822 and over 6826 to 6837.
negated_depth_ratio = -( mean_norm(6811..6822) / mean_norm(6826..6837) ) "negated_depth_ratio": -1.03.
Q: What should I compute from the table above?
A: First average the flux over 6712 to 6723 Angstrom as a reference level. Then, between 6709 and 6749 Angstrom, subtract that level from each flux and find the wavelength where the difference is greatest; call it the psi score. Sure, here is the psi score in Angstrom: 6710.96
